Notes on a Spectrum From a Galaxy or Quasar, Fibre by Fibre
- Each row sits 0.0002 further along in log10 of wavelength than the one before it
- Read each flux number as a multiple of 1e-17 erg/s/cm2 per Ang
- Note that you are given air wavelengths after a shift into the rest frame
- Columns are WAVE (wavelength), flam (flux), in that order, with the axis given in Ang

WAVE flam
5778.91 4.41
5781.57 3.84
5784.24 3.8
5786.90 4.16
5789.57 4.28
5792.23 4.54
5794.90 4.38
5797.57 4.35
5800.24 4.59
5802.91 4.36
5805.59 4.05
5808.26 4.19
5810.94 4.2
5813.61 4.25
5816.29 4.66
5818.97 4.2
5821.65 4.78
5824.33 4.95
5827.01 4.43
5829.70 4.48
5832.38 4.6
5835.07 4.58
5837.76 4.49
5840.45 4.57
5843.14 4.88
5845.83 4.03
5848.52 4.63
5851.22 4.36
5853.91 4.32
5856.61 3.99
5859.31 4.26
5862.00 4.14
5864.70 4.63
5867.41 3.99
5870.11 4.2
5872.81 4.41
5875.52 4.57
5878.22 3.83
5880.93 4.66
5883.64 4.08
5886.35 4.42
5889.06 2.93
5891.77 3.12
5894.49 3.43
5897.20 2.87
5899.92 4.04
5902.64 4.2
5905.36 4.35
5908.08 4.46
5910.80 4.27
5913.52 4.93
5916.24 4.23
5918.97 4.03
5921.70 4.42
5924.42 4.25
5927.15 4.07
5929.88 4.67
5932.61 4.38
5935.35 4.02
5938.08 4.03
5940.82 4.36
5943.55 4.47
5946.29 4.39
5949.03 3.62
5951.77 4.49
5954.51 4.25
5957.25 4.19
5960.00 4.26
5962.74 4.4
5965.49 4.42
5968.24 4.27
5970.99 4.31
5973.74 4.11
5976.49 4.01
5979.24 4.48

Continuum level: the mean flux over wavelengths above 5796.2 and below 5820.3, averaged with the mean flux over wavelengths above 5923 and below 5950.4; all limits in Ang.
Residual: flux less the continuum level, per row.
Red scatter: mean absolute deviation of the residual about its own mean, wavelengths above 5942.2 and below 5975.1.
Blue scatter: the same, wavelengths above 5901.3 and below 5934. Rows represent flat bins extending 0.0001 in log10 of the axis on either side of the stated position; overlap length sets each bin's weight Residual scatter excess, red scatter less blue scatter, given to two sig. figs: -0.032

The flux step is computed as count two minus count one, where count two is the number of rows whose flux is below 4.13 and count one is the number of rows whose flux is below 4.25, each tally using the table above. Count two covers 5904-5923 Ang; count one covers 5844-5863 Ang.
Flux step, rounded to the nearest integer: -2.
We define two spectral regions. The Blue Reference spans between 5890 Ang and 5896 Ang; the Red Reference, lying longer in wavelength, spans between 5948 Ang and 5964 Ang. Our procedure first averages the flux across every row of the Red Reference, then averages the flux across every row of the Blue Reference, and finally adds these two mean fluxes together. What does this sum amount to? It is 7.5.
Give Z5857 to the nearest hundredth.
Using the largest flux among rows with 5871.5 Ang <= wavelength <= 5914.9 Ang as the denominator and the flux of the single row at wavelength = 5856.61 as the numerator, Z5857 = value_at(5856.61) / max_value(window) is 0.81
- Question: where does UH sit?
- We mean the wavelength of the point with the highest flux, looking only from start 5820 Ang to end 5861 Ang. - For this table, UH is 5824.33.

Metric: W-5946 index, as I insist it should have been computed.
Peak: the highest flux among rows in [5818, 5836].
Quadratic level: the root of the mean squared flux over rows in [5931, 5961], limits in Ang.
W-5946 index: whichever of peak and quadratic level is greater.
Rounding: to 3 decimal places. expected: 4.950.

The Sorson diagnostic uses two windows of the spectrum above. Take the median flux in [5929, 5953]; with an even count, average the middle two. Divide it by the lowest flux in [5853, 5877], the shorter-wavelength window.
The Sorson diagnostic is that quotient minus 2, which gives -0.90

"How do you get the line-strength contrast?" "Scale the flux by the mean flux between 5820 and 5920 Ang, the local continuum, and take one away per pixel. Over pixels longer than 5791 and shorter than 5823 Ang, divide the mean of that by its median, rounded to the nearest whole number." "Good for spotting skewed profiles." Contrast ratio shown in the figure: 1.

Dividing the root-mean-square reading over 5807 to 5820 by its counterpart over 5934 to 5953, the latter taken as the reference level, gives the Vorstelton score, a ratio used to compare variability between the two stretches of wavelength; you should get 1.023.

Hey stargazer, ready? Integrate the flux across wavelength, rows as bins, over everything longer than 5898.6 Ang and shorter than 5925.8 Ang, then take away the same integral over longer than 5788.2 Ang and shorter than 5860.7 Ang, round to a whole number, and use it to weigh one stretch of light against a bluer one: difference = -203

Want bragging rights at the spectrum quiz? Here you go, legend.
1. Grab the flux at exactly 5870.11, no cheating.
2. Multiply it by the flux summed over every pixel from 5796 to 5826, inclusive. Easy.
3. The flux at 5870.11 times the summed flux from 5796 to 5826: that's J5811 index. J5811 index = 204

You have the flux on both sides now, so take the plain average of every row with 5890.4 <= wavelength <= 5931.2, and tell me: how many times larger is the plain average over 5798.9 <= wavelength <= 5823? 1.07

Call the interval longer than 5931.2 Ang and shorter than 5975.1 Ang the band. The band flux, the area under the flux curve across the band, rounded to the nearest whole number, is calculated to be 186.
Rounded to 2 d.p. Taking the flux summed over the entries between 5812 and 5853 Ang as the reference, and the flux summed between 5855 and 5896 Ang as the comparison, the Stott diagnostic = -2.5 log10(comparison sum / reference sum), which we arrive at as 0.12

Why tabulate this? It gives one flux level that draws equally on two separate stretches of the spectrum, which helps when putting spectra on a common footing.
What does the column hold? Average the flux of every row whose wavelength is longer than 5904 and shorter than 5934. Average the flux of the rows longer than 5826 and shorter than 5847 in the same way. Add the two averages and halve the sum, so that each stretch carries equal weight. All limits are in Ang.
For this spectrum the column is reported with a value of 4.44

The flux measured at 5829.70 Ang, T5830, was 4.48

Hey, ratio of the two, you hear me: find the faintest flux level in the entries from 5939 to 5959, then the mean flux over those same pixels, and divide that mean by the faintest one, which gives 1.2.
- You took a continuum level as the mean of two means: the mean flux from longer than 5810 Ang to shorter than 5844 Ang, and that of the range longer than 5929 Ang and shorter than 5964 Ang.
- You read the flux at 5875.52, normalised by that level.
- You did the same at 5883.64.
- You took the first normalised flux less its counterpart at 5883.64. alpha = 0.11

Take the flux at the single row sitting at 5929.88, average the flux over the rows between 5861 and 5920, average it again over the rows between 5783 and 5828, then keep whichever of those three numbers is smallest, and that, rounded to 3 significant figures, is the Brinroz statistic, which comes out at 4.08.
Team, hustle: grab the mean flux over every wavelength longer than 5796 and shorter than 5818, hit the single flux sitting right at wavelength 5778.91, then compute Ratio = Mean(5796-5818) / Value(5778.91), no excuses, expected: 0.98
